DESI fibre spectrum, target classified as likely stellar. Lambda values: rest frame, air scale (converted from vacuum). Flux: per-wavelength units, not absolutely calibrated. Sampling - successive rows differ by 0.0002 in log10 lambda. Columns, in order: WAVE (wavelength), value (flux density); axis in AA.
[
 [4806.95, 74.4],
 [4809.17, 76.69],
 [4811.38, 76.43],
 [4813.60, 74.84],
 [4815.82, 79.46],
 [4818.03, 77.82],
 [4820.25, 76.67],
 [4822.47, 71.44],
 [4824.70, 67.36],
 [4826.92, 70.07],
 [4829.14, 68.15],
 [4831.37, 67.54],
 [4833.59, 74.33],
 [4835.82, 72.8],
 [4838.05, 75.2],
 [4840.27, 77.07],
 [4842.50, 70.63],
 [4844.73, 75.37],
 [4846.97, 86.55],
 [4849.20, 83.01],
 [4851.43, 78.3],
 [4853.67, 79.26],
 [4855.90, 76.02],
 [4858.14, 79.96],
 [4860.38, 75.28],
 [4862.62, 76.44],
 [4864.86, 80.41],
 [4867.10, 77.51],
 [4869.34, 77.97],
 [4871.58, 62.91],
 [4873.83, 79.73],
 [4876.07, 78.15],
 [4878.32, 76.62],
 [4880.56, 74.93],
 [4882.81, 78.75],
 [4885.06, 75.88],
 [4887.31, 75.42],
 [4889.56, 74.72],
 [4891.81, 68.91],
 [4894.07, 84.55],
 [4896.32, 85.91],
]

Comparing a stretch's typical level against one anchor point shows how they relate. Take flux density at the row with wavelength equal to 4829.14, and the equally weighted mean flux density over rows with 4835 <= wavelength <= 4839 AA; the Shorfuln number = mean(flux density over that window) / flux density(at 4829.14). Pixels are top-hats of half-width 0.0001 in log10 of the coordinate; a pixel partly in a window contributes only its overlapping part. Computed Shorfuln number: 1.09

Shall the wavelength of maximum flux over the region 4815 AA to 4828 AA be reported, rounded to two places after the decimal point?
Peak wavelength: 4815.82 AA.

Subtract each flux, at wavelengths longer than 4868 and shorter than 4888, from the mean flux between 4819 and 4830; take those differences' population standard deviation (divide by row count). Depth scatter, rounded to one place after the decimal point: 4.7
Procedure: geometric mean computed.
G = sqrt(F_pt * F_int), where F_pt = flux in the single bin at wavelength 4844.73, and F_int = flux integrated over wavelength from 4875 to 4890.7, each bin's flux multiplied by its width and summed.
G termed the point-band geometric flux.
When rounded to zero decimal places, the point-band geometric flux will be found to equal 301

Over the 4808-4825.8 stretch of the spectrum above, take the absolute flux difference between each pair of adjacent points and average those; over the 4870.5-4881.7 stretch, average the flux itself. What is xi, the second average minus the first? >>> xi 72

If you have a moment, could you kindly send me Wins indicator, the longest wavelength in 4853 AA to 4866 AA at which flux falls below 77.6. 4862.62 AA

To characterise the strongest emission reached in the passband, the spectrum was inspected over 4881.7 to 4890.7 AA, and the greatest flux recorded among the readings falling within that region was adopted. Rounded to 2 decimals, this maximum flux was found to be 78.75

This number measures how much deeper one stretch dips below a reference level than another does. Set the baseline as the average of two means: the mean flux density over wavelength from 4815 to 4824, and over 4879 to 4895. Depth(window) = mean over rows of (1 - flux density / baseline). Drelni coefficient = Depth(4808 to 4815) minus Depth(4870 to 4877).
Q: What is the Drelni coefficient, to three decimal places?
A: -0.031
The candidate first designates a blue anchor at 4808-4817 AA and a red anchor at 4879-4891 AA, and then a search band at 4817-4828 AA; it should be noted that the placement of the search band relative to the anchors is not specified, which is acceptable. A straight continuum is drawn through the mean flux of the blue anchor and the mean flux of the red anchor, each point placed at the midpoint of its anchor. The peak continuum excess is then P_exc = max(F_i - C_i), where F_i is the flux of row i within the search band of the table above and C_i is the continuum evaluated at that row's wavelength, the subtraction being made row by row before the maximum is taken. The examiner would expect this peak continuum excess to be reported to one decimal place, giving 1.0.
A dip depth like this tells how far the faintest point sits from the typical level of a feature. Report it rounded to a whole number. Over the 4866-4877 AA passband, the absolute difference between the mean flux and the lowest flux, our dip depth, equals 12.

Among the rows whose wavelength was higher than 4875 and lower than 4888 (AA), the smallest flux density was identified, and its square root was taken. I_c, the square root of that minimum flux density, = 8.7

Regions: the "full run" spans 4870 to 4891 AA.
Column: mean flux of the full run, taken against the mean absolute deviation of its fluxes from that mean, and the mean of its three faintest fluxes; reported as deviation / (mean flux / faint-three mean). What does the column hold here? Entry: 2.75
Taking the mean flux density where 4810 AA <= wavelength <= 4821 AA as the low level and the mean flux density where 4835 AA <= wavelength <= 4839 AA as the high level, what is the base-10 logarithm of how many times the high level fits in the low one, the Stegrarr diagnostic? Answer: 0.018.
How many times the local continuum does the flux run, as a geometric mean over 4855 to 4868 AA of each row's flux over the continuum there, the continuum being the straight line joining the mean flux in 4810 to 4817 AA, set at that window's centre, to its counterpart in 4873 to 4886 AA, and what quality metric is 1.00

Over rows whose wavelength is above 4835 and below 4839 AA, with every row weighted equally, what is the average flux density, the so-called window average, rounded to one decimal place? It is 74.0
